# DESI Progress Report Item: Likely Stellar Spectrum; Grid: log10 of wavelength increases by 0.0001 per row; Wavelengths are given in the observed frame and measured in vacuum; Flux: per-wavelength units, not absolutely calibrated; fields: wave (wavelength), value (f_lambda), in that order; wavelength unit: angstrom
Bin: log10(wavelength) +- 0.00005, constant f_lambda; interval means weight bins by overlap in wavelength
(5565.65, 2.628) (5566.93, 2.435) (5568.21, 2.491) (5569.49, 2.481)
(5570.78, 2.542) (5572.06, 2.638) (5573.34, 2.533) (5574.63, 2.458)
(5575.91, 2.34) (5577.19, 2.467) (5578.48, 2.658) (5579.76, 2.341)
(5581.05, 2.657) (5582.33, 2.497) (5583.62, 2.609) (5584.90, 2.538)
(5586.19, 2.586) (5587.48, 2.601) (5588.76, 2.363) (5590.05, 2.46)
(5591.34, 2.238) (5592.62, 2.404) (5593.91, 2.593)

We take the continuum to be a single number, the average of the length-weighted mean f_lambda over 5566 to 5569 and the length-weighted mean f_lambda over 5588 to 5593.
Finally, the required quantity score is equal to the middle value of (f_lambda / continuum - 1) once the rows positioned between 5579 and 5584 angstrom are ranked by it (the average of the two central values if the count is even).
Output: 0.05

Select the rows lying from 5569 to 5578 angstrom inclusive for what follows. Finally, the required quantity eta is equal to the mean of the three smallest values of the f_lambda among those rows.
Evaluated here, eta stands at 2.42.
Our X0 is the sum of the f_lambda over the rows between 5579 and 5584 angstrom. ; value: 10.1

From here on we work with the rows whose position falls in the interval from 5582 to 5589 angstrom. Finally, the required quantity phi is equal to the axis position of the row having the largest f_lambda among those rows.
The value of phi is 5583.62 angstrom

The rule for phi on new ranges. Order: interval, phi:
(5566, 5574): 5572.06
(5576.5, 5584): 5578.48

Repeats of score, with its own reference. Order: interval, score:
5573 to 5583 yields 0.02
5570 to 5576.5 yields 0.04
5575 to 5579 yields 0.02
